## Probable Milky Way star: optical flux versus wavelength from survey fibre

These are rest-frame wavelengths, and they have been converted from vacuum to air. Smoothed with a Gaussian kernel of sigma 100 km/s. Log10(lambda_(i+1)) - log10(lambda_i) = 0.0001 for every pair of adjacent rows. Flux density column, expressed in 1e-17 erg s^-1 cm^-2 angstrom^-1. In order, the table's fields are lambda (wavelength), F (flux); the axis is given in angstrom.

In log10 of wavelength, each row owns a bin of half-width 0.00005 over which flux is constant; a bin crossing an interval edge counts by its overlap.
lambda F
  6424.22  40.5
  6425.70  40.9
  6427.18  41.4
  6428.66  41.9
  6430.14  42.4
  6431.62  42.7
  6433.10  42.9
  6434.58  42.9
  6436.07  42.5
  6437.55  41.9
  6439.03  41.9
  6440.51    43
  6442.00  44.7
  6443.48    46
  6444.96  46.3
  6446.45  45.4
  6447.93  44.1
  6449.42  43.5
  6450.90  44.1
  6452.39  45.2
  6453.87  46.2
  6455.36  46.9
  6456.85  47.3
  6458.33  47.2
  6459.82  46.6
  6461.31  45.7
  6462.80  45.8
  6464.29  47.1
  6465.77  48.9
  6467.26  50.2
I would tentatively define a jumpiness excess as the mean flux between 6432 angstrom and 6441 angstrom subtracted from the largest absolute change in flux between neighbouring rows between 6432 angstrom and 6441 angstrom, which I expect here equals -41.4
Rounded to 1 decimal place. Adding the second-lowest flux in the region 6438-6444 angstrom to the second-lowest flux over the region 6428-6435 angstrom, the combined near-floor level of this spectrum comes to 85.4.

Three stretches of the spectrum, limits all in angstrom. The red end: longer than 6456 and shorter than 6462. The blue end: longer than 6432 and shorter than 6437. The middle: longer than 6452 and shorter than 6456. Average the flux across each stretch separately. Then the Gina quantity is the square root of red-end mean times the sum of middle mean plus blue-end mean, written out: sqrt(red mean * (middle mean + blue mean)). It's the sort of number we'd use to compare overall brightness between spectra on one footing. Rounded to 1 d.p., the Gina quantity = 64.4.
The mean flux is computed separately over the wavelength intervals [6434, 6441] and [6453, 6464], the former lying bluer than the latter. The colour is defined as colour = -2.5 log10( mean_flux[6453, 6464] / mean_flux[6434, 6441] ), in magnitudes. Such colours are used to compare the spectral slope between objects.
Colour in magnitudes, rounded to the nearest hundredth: -0.10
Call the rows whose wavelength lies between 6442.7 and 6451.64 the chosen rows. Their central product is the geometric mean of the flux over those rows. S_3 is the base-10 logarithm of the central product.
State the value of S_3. 1.65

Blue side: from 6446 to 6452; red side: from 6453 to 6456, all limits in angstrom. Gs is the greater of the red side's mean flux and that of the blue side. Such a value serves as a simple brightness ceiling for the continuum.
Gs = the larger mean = 46.5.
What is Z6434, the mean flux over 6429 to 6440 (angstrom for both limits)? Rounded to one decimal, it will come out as 42.5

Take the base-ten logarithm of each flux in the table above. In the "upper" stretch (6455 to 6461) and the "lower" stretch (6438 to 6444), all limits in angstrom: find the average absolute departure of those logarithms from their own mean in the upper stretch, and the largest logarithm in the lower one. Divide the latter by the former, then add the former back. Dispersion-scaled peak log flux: 719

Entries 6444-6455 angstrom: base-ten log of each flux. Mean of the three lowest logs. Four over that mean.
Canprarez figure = 2.44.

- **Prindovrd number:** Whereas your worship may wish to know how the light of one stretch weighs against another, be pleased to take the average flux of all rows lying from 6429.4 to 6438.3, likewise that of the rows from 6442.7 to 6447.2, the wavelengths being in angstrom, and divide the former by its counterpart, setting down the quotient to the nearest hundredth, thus 0.93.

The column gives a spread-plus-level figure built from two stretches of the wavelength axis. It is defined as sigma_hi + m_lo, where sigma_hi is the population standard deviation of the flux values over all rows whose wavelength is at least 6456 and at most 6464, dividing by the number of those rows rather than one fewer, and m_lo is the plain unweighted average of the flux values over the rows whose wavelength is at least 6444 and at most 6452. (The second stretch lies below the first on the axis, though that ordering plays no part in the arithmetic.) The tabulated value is 45.4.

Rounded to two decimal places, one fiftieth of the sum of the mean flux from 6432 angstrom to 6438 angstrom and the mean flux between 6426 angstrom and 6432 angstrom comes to 1.69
